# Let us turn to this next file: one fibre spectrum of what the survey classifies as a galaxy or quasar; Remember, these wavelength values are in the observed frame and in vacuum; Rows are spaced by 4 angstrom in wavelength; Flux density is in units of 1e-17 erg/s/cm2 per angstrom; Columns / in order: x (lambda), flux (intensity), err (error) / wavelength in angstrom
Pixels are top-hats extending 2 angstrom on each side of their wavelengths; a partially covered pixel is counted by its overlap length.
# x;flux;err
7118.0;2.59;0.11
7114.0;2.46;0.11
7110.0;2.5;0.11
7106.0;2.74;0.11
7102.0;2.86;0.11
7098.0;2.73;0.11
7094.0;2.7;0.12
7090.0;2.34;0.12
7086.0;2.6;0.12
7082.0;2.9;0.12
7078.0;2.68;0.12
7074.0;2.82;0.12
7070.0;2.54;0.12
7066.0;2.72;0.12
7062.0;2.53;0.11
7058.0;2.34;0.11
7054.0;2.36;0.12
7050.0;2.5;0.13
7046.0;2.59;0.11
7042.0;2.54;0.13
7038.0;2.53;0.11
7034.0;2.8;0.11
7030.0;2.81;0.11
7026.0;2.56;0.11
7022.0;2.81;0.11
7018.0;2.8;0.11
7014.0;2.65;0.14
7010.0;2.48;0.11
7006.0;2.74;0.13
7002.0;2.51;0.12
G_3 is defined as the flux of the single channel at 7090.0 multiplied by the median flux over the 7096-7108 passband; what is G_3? 6.41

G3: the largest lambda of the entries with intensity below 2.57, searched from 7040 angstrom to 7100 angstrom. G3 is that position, 7090.0 angstrom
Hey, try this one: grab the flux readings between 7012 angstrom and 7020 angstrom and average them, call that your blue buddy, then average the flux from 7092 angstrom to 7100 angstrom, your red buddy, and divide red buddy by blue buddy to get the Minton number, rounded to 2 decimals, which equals 1.00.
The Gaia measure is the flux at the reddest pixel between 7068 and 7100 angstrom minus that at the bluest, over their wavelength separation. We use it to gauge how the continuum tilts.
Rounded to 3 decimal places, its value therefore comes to 0.007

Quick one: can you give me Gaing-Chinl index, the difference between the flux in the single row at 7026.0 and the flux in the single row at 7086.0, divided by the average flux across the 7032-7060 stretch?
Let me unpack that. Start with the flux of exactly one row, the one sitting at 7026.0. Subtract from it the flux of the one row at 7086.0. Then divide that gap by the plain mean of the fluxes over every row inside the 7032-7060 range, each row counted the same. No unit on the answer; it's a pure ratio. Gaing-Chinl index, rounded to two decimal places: -0.02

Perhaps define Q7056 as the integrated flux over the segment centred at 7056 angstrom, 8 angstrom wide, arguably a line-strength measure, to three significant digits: 18.8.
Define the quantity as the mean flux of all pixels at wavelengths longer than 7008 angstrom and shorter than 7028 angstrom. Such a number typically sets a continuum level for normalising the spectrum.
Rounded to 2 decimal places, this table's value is 2.66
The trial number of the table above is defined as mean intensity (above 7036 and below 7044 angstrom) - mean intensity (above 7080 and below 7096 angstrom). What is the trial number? -0.10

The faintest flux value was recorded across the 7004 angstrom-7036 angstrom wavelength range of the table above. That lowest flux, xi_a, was 2.48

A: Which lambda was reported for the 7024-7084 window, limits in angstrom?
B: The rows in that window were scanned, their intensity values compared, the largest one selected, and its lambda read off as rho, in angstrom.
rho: 7082.0 angstrom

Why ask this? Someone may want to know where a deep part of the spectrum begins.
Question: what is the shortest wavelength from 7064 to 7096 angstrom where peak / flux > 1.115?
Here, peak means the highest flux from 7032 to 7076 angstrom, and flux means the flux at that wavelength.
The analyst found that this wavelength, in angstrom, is 7090.0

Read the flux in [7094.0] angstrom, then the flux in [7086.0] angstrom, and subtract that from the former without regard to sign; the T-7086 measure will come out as 0.10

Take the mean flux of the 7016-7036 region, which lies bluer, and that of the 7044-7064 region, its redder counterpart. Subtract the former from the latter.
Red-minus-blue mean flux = -0.3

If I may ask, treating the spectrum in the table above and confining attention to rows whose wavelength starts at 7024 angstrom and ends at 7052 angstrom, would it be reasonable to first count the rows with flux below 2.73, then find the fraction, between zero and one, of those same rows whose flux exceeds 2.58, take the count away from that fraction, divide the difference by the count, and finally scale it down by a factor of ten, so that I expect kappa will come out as -0.091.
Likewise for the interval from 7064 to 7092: -0.086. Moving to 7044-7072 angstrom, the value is -0.096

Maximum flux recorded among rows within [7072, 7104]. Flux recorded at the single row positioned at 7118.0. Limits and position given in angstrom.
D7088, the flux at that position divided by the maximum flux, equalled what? 0.89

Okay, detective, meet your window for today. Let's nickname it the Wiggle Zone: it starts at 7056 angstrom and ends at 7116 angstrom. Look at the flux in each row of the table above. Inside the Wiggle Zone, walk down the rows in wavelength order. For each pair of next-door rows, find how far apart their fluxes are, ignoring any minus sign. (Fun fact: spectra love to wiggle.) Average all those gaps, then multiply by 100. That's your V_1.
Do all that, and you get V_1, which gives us 19.1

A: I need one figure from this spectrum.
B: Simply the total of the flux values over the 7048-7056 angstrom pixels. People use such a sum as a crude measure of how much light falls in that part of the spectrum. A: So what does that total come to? 4.9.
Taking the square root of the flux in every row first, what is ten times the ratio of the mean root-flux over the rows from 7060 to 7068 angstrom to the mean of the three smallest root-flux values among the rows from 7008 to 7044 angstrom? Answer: 10.21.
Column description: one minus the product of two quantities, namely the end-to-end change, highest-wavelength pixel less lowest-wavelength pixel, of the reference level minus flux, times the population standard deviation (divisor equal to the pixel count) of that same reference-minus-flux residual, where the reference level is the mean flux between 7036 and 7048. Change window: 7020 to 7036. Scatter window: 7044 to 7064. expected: 1.00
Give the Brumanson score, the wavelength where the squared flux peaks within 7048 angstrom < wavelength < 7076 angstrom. 7074.0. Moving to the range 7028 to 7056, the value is 7030.0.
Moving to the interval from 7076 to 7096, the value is 7082.0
